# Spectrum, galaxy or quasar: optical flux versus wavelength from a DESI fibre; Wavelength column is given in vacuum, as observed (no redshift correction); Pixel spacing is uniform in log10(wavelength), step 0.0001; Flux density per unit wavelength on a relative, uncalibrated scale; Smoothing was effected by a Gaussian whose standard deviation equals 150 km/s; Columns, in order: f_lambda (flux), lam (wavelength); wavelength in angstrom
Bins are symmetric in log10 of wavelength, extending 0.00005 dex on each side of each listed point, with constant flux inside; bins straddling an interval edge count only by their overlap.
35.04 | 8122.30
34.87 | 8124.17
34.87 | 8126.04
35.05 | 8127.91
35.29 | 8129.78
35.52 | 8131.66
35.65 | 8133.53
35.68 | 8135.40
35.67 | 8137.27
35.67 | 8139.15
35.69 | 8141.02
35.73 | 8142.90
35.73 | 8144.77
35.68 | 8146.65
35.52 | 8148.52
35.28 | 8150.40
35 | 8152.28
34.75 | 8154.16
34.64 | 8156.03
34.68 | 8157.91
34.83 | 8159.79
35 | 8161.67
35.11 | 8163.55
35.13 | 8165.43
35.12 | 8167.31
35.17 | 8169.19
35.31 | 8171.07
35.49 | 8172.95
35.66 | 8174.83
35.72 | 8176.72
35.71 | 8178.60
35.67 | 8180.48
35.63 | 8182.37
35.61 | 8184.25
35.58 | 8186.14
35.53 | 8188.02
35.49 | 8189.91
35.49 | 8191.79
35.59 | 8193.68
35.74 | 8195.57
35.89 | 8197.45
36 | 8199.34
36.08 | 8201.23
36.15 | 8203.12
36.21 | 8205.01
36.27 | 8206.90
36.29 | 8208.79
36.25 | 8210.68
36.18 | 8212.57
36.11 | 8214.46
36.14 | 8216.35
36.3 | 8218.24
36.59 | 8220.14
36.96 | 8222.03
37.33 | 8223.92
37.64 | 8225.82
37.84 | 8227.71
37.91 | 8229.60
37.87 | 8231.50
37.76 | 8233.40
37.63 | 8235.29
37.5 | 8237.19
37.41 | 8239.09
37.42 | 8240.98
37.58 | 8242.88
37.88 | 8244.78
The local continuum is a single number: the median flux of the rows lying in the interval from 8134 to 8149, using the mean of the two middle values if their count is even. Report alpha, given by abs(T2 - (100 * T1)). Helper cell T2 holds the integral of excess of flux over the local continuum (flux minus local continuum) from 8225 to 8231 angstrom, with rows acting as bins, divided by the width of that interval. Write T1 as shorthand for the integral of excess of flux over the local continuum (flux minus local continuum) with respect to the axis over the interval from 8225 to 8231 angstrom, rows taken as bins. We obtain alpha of 1274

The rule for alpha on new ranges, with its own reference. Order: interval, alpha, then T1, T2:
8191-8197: 28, -0.3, -0.05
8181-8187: 41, -0.4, -0.07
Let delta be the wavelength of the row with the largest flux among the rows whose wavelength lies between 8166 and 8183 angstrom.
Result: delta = 8176.72 angstrom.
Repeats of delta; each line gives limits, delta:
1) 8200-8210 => 8208.79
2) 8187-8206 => 8205.01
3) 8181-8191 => 8182.37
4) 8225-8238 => 8229.60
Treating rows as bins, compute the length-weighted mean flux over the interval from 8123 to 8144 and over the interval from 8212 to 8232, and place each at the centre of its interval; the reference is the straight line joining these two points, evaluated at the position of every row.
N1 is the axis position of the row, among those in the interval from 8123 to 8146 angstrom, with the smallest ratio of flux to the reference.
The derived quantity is 8126.04 angstrom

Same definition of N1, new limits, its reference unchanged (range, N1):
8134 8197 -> 8156.03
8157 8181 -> 8157.91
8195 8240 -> 8195.57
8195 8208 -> 8195.57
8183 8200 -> 8191.79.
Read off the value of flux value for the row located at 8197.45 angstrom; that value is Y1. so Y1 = 35.89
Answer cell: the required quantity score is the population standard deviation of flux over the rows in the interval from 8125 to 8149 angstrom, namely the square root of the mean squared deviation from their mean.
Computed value 0.27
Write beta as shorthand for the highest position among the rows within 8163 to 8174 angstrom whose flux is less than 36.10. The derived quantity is 8172.95 angstrom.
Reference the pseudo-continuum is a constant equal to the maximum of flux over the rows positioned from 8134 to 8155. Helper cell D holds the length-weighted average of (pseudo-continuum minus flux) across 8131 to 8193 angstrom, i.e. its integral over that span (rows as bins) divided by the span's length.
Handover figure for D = 0.3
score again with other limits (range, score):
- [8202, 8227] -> 0.48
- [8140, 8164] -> 0.41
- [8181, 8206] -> 0.25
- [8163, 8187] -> 0.24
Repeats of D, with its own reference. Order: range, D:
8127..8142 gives 0.2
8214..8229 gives -1.2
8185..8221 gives -0.3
